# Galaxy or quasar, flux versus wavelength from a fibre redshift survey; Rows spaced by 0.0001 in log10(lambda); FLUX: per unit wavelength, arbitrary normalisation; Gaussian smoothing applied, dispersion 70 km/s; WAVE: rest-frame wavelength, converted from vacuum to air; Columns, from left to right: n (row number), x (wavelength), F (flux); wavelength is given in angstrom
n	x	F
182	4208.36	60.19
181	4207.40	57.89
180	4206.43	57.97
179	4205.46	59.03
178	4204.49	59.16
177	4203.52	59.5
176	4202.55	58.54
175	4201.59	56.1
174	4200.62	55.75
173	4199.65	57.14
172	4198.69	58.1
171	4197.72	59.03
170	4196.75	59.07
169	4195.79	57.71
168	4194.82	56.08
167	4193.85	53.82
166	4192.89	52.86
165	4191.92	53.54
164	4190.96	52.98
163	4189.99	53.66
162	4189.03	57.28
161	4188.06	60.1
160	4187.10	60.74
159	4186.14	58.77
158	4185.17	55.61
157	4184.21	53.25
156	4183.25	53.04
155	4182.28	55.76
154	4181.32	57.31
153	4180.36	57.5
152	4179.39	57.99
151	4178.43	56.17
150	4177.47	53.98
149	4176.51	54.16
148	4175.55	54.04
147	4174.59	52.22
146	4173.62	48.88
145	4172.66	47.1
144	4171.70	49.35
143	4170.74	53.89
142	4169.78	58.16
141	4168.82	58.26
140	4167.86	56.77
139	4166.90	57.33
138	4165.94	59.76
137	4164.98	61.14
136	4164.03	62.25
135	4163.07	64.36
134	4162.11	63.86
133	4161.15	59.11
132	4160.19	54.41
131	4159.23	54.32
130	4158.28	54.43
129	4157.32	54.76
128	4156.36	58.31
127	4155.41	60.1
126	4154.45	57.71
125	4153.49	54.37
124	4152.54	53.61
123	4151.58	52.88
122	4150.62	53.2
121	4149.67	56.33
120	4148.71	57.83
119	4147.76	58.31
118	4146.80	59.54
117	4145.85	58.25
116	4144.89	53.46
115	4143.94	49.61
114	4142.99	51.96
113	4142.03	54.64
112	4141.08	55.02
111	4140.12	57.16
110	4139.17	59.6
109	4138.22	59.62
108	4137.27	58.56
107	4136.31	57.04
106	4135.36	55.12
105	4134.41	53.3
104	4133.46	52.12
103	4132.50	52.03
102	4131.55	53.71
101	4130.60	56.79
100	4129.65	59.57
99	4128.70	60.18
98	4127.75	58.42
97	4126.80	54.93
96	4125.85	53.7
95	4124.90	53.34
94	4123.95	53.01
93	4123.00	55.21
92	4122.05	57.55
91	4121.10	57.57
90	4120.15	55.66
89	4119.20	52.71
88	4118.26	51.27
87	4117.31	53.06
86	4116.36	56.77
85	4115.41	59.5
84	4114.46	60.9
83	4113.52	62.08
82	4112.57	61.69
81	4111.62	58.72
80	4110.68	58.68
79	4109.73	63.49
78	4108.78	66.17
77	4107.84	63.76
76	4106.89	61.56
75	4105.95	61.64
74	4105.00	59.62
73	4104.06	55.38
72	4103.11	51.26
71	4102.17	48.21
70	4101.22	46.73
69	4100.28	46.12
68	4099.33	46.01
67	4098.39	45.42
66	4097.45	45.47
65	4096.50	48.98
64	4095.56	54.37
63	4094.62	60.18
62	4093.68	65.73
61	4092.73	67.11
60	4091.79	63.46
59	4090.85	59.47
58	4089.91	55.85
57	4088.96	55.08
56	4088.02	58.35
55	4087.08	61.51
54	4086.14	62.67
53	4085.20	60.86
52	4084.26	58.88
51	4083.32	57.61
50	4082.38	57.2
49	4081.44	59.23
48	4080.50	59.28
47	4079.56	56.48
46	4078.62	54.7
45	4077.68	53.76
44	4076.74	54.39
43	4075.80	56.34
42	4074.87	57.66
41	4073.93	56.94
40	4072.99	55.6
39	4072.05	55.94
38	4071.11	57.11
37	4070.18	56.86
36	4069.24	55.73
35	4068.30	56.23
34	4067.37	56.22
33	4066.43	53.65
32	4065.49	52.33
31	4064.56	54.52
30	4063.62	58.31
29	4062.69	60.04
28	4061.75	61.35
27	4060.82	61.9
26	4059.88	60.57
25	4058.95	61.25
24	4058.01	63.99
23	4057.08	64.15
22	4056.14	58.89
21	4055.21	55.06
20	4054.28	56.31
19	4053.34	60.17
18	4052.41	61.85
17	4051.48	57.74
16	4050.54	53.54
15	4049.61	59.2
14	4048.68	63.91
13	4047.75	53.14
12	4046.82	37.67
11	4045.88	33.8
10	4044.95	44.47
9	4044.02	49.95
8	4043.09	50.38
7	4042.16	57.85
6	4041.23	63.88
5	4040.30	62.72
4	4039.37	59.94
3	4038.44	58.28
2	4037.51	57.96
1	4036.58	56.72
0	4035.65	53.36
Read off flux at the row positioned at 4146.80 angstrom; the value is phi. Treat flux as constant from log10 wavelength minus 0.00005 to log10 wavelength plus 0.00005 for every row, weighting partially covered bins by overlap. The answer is 59.54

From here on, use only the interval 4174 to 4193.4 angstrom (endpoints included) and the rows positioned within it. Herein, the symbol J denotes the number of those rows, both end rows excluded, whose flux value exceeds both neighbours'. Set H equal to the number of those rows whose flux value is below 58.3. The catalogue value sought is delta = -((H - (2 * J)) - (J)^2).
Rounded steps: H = 17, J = 4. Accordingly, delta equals 7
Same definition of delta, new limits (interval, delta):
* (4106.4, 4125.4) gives 5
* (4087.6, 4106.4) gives -9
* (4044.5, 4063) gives 16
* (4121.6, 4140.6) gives -6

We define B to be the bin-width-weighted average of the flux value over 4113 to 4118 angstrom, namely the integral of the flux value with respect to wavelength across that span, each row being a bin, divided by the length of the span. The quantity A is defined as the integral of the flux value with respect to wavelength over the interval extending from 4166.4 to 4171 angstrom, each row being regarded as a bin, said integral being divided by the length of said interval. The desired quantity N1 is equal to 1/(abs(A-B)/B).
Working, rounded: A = 57.0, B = 58.1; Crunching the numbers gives 53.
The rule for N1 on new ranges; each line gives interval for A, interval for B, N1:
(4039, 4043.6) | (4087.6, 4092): 75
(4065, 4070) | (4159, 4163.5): 14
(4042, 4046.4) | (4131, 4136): 8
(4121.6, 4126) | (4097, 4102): 5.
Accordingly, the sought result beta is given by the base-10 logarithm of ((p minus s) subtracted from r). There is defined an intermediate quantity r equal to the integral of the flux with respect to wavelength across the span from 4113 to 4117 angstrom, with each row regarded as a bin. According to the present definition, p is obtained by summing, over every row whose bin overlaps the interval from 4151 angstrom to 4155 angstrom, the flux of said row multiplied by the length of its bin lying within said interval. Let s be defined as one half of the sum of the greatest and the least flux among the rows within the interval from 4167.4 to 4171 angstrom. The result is 1.88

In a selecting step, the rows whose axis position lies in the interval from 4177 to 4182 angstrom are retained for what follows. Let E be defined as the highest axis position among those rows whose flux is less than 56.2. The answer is 4178.43 angstrom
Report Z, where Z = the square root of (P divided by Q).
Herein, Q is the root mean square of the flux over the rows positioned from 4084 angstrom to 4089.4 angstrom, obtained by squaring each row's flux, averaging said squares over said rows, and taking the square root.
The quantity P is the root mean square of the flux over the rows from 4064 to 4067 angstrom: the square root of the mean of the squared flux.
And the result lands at 0.95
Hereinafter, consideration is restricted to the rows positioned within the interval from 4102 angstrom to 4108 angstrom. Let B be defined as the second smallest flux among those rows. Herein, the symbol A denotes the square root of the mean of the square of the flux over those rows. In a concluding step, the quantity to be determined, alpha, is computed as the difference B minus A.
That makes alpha -6.3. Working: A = 57.6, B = 51.26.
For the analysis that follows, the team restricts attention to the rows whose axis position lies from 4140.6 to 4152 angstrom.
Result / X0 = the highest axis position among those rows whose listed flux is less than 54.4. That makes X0 4151.58 angstrom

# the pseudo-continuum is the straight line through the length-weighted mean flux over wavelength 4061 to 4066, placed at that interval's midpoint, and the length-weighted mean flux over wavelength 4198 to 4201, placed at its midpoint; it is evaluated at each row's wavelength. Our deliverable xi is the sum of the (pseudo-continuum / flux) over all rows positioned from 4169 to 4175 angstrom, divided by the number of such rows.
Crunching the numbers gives 1.12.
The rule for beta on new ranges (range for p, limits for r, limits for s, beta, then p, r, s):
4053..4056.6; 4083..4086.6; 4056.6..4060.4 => 1.86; 207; 216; 62.4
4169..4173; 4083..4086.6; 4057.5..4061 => 1.83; 211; 216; 62.3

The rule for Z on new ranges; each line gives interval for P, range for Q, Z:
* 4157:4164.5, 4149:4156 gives 1.03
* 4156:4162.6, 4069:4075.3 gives 1.01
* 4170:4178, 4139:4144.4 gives 0.97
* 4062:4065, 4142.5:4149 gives 1.02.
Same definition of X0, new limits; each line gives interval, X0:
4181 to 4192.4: 4191.92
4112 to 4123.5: 4119.20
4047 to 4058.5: 4050.54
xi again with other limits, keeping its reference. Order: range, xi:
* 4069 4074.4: 1.02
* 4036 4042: 0.96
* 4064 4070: 1.05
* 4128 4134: 1.03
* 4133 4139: 1.03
